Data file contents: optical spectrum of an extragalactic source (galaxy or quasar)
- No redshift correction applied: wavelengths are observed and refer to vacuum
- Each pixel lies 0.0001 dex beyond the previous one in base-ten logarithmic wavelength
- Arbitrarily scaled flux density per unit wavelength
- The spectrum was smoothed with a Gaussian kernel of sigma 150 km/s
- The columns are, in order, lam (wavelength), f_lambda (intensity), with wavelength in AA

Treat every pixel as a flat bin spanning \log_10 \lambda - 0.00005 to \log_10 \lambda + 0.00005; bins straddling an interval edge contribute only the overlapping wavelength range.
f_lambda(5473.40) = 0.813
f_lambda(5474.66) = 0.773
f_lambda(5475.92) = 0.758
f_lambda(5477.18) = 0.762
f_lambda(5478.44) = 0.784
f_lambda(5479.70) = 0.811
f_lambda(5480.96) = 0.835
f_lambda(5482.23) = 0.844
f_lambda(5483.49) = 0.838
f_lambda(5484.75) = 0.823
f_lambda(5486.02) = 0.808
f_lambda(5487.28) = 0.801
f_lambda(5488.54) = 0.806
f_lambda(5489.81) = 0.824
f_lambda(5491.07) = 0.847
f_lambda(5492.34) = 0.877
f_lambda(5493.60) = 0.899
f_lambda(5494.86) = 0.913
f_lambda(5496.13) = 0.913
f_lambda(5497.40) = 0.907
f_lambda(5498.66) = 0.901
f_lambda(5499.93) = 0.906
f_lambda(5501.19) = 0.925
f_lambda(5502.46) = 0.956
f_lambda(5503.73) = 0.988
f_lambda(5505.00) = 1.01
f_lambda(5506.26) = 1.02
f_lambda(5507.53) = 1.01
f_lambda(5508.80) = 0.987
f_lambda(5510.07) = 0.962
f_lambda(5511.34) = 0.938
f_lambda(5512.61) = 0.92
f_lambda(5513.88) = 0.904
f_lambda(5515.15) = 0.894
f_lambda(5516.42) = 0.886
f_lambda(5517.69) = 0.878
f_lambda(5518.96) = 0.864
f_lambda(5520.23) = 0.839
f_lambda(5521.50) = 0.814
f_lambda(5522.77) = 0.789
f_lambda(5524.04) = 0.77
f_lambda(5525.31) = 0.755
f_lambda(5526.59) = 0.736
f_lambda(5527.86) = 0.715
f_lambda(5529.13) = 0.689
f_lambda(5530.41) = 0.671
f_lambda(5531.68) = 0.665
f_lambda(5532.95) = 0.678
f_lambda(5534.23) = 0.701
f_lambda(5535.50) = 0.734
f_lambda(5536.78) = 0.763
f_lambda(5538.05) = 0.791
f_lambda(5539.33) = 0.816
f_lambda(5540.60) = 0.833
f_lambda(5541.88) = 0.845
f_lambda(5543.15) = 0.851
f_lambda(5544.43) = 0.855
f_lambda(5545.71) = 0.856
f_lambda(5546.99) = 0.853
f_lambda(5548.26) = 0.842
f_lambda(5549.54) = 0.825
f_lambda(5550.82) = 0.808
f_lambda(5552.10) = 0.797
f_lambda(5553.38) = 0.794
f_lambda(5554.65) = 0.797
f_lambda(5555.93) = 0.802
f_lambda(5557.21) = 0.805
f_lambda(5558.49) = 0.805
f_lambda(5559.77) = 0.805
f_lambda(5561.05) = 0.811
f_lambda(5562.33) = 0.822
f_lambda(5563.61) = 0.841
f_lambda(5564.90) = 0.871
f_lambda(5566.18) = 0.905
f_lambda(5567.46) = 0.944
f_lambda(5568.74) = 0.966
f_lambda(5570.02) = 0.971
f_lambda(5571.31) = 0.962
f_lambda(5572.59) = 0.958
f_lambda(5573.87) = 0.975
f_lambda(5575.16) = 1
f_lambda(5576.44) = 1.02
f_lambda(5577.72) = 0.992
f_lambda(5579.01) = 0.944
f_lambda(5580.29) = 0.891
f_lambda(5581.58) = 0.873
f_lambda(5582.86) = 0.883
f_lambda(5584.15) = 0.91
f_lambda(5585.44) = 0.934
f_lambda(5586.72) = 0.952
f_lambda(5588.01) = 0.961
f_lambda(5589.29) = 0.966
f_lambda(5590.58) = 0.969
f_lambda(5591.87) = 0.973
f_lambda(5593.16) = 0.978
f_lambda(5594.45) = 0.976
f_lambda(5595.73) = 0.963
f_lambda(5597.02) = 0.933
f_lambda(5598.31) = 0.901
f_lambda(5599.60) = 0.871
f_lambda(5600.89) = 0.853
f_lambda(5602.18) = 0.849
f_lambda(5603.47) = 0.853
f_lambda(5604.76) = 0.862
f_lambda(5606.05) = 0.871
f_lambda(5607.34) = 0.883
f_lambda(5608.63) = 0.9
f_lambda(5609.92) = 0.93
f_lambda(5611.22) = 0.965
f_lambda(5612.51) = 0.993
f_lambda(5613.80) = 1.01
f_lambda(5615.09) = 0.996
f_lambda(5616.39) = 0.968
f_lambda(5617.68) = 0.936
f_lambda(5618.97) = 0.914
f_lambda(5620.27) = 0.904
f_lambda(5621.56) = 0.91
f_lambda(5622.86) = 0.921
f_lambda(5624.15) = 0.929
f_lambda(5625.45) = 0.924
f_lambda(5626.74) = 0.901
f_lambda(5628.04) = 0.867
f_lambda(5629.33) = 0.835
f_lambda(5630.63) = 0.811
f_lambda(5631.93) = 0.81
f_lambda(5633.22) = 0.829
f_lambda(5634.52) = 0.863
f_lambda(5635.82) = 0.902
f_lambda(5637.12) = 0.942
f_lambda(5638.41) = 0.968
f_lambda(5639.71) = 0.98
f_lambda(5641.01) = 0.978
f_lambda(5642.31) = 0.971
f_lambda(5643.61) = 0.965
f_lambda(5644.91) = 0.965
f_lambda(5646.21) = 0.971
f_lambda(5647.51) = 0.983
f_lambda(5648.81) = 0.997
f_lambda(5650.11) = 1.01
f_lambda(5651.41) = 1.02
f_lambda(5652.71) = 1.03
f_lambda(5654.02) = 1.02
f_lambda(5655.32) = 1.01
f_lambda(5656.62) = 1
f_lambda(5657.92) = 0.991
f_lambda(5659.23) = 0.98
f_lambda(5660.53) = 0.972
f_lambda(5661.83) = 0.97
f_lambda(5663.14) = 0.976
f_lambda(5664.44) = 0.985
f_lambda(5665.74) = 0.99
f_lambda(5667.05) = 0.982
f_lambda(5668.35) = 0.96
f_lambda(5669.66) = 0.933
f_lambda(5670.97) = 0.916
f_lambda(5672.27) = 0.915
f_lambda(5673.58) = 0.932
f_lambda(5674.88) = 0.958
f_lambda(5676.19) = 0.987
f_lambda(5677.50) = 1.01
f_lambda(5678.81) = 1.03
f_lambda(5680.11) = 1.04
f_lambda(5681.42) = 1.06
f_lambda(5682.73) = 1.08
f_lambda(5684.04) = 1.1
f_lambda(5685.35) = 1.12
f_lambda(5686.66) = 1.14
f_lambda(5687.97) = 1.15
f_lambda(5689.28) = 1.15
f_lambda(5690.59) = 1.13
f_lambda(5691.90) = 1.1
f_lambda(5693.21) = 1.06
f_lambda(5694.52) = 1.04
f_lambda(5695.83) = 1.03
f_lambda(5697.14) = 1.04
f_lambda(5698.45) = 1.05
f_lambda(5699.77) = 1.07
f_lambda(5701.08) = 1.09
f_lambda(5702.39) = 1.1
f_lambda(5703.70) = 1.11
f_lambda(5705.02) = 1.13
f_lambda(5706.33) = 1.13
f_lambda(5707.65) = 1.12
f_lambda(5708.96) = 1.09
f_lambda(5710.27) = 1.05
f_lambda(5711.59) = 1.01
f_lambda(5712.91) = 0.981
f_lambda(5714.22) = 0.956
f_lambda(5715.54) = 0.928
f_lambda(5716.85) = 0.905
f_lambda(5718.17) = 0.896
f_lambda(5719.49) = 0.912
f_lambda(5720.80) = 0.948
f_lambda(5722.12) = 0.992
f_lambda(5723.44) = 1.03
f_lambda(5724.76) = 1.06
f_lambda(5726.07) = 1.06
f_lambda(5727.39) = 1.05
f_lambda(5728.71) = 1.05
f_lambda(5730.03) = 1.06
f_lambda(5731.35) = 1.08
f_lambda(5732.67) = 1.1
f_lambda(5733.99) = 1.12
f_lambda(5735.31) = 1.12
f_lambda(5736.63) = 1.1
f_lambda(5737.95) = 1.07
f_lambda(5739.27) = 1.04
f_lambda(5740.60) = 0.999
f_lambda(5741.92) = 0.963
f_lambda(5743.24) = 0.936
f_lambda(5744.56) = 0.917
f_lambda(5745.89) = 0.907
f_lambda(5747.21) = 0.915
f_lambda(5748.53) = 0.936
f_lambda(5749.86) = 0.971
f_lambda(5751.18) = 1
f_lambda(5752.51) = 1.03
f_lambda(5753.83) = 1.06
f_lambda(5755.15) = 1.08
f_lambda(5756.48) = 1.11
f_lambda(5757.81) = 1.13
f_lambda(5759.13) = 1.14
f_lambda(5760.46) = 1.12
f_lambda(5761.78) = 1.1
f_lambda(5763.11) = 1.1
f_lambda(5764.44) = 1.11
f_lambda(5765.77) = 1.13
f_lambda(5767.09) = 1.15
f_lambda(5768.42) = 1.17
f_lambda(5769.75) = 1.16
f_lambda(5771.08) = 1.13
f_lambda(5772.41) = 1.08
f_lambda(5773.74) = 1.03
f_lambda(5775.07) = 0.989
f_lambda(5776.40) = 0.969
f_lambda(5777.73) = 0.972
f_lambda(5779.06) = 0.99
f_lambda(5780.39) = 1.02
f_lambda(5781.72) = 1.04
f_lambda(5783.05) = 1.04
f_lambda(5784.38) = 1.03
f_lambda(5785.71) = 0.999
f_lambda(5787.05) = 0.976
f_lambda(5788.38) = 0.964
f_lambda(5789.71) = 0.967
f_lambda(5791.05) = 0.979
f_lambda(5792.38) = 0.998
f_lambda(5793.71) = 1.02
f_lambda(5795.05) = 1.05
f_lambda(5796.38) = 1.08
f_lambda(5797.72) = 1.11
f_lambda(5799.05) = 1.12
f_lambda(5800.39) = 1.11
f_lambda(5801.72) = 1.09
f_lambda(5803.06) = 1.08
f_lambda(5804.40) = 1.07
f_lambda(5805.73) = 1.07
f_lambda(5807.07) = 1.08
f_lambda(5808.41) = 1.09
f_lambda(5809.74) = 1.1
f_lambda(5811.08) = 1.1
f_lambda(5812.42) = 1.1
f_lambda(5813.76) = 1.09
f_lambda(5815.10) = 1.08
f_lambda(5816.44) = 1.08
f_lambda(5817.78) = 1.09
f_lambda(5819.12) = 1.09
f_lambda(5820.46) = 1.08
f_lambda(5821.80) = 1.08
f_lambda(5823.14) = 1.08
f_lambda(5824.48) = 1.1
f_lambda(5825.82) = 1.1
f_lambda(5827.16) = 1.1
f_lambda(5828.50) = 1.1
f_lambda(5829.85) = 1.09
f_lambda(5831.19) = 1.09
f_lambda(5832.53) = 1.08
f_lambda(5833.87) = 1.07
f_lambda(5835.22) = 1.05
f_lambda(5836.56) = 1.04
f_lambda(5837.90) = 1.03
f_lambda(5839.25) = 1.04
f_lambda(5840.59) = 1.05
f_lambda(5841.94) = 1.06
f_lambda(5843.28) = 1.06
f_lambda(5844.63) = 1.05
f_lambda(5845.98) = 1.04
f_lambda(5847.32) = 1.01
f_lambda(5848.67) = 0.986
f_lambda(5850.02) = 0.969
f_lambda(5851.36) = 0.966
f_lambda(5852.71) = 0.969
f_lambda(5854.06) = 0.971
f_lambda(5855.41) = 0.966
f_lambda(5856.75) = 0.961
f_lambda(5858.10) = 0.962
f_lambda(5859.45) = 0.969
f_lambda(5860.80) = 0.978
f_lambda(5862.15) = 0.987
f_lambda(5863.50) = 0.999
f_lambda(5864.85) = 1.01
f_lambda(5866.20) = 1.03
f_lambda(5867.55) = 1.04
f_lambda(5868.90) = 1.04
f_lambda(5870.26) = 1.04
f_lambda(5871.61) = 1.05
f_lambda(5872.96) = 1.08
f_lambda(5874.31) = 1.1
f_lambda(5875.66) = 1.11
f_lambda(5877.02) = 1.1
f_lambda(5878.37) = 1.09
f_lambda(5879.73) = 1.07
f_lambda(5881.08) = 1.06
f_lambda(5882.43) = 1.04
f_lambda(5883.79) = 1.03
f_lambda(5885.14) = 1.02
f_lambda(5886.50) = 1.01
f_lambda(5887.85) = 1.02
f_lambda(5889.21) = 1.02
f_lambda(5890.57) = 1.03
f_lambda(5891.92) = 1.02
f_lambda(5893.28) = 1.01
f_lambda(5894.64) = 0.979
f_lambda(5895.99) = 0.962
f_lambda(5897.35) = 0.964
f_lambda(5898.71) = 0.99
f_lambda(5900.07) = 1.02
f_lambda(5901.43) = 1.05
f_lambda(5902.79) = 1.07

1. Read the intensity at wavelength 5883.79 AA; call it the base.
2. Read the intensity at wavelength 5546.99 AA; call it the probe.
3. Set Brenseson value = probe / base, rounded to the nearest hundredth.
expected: 0.83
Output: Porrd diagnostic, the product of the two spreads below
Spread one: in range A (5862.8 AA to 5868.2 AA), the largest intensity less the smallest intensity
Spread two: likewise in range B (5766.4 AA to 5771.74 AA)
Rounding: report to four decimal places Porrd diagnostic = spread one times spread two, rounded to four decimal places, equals 0.0016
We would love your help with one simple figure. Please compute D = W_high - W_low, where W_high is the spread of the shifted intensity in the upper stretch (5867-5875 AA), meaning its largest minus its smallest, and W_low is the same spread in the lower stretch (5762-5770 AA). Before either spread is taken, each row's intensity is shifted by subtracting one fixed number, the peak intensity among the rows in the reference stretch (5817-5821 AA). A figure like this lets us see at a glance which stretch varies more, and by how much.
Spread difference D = -0.01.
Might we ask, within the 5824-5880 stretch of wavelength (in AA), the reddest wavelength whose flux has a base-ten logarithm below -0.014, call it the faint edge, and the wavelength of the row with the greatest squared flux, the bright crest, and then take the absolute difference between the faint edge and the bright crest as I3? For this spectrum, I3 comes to 17.6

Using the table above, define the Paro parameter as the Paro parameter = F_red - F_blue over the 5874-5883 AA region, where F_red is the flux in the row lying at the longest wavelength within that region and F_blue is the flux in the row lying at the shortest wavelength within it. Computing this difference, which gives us -0.06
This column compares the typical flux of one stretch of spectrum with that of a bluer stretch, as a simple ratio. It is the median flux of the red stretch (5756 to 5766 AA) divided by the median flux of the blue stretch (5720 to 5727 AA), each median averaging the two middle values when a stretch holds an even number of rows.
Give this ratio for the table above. 1.08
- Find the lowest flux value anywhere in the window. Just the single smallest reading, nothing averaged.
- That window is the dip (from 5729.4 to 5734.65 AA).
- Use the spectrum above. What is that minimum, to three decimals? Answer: 1.060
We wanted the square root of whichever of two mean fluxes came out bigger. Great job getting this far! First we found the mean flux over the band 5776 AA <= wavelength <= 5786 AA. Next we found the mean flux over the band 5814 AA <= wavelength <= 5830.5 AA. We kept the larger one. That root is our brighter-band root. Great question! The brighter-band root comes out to 1.04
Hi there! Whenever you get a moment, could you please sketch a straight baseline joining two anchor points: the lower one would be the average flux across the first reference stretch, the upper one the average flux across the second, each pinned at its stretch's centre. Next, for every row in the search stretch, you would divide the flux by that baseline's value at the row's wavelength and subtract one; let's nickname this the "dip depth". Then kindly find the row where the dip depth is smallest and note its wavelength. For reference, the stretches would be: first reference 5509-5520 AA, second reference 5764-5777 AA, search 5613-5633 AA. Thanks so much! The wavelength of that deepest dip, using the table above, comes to 5631.93 AA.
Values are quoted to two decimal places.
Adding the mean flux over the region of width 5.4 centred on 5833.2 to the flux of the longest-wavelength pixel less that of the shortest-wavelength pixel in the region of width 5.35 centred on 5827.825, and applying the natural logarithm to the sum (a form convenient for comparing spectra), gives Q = 0.06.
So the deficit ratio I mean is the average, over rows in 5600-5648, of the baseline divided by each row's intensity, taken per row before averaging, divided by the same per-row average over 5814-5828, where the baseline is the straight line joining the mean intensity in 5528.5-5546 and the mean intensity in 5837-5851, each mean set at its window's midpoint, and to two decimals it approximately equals 0.99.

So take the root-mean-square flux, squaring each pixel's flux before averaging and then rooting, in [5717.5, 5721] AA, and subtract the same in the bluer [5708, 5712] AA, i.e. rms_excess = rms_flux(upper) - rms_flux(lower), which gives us -0.13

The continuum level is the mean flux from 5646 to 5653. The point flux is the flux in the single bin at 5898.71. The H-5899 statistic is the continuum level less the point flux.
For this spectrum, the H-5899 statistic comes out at 0.01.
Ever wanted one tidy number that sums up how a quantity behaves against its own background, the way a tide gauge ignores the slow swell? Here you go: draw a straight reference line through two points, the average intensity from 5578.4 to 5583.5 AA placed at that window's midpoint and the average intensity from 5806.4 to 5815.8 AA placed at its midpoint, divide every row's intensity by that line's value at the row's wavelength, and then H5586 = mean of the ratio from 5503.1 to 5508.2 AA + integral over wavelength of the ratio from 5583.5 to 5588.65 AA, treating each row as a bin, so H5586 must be 6.56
